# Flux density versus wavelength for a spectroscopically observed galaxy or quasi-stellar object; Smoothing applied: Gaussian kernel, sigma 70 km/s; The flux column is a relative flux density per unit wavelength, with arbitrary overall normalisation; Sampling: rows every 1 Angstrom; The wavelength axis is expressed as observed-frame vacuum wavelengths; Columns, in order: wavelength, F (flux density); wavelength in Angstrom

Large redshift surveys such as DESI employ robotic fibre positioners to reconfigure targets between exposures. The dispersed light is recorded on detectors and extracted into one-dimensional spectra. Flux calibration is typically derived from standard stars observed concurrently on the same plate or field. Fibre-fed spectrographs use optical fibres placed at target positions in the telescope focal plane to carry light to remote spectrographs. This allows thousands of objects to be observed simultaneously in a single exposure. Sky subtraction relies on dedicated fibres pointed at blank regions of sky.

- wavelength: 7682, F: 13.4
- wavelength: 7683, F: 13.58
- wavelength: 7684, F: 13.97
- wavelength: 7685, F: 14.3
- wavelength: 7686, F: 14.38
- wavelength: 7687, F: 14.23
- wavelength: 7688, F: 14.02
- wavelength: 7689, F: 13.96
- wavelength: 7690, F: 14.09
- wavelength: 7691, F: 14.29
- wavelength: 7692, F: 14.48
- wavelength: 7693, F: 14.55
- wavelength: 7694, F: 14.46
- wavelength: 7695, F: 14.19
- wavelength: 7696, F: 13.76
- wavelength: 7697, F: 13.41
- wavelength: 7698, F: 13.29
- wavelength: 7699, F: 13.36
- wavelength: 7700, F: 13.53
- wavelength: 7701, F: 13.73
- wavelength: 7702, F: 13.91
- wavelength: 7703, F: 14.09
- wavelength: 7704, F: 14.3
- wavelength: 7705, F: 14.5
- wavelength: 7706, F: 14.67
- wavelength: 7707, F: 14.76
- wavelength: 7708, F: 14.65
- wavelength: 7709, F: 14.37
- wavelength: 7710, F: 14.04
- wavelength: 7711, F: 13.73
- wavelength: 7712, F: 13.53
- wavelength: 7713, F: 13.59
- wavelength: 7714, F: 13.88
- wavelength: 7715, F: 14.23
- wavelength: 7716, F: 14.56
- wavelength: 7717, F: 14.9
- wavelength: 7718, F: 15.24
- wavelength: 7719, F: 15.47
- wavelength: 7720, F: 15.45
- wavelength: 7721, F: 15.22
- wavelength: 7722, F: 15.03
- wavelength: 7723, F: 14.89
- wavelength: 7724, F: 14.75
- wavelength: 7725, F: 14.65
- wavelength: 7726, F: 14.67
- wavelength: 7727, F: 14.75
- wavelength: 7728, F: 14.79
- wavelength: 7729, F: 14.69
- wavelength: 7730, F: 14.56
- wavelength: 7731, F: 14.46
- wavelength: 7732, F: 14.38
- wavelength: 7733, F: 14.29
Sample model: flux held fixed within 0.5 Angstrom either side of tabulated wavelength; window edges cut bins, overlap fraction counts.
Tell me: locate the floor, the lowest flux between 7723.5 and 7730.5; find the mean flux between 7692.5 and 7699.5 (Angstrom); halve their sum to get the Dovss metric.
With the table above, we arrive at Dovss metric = 14.21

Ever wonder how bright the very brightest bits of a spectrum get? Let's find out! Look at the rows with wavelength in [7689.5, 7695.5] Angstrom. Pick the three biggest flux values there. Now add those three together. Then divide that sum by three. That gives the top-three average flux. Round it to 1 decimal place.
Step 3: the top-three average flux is 14.5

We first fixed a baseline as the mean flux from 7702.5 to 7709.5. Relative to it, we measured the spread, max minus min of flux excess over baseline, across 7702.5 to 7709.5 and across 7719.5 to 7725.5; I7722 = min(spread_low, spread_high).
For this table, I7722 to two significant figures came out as 0.67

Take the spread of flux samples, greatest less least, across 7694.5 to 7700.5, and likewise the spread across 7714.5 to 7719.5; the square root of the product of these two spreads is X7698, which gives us 1.06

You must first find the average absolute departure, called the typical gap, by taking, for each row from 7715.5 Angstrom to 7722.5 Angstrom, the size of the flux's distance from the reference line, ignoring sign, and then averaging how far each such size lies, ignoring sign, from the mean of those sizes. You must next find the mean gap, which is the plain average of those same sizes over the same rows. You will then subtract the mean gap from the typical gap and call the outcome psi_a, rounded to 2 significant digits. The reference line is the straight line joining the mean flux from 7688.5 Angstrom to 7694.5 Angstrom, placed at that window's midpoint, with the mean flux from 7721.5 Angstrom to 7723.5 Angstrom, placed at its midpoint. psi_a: -0.15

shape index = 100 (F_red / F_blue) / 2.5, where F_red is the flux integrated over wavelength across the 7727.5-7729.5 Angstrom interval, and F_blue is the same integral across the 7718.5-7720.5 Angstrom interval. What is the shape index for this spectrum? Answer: 38.1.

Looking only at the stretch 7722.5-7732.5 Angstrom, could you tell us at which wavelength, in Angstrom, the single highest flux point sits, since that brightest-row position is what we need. 7723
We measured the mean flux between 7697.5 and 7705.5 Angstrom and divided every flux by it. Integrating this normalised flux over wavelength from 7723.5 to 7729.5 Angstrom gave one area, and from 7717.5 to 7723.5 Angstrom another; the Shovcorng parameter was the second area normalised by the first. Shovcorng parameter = 1.03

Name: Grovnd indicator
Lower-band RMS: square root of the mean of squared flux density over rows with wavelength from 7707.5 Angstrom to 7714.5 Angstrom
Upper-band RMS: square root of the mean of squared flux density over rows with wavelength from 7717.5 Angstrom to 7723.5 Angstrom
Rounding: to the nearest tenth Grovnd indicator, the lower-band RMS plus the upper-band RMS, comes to 29.2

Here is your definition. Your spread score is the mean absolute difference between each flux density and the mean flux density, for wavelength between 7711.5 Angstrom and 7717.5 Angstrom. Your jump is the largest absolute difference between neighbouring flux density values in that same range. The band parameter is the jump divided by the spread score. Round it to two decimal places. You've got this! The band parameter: 0.78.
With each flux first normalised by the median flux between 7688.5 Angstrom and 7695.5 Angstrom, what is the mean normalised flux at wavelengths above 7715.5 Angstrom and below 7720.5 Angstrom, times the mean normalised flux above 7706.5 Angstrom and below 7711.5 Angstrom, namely 1.06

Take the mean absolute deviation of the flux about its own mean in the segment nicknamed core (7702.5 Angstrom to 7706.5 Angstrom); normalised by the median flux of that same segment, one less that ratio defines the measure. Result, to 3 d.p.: 0.986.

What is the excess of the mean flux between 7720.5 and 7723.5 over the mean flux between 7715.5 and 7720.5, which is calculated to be -0.1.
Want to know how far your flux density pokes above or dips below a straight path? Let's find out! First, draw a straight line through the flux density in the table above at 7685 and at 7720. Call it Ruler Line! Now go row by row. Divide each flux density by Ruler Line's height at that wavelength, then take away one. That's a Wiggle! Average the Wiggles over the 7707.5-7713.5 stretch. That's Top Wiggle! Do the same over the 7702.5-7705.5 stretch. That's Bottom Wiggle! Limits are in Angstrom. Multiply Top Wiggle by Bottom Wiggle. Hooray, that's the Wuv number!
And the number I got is 0.0032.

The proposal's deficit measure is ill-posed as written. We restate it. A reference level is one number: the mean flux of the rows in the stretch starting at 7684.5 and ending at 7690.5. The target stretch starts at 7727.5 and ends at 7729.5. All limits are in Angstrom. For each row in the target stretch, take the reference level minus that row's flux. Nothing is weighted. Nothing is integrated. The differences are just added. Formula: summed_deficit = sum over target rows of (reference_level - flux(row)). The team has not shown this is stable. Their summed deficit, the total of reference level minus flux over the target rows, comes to -1.2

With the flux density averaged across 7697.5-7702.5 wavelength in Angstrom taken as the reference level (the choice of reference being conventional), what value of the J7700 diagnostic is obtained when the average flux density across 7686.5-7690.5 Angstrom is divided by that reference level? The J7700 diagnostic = 1.04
